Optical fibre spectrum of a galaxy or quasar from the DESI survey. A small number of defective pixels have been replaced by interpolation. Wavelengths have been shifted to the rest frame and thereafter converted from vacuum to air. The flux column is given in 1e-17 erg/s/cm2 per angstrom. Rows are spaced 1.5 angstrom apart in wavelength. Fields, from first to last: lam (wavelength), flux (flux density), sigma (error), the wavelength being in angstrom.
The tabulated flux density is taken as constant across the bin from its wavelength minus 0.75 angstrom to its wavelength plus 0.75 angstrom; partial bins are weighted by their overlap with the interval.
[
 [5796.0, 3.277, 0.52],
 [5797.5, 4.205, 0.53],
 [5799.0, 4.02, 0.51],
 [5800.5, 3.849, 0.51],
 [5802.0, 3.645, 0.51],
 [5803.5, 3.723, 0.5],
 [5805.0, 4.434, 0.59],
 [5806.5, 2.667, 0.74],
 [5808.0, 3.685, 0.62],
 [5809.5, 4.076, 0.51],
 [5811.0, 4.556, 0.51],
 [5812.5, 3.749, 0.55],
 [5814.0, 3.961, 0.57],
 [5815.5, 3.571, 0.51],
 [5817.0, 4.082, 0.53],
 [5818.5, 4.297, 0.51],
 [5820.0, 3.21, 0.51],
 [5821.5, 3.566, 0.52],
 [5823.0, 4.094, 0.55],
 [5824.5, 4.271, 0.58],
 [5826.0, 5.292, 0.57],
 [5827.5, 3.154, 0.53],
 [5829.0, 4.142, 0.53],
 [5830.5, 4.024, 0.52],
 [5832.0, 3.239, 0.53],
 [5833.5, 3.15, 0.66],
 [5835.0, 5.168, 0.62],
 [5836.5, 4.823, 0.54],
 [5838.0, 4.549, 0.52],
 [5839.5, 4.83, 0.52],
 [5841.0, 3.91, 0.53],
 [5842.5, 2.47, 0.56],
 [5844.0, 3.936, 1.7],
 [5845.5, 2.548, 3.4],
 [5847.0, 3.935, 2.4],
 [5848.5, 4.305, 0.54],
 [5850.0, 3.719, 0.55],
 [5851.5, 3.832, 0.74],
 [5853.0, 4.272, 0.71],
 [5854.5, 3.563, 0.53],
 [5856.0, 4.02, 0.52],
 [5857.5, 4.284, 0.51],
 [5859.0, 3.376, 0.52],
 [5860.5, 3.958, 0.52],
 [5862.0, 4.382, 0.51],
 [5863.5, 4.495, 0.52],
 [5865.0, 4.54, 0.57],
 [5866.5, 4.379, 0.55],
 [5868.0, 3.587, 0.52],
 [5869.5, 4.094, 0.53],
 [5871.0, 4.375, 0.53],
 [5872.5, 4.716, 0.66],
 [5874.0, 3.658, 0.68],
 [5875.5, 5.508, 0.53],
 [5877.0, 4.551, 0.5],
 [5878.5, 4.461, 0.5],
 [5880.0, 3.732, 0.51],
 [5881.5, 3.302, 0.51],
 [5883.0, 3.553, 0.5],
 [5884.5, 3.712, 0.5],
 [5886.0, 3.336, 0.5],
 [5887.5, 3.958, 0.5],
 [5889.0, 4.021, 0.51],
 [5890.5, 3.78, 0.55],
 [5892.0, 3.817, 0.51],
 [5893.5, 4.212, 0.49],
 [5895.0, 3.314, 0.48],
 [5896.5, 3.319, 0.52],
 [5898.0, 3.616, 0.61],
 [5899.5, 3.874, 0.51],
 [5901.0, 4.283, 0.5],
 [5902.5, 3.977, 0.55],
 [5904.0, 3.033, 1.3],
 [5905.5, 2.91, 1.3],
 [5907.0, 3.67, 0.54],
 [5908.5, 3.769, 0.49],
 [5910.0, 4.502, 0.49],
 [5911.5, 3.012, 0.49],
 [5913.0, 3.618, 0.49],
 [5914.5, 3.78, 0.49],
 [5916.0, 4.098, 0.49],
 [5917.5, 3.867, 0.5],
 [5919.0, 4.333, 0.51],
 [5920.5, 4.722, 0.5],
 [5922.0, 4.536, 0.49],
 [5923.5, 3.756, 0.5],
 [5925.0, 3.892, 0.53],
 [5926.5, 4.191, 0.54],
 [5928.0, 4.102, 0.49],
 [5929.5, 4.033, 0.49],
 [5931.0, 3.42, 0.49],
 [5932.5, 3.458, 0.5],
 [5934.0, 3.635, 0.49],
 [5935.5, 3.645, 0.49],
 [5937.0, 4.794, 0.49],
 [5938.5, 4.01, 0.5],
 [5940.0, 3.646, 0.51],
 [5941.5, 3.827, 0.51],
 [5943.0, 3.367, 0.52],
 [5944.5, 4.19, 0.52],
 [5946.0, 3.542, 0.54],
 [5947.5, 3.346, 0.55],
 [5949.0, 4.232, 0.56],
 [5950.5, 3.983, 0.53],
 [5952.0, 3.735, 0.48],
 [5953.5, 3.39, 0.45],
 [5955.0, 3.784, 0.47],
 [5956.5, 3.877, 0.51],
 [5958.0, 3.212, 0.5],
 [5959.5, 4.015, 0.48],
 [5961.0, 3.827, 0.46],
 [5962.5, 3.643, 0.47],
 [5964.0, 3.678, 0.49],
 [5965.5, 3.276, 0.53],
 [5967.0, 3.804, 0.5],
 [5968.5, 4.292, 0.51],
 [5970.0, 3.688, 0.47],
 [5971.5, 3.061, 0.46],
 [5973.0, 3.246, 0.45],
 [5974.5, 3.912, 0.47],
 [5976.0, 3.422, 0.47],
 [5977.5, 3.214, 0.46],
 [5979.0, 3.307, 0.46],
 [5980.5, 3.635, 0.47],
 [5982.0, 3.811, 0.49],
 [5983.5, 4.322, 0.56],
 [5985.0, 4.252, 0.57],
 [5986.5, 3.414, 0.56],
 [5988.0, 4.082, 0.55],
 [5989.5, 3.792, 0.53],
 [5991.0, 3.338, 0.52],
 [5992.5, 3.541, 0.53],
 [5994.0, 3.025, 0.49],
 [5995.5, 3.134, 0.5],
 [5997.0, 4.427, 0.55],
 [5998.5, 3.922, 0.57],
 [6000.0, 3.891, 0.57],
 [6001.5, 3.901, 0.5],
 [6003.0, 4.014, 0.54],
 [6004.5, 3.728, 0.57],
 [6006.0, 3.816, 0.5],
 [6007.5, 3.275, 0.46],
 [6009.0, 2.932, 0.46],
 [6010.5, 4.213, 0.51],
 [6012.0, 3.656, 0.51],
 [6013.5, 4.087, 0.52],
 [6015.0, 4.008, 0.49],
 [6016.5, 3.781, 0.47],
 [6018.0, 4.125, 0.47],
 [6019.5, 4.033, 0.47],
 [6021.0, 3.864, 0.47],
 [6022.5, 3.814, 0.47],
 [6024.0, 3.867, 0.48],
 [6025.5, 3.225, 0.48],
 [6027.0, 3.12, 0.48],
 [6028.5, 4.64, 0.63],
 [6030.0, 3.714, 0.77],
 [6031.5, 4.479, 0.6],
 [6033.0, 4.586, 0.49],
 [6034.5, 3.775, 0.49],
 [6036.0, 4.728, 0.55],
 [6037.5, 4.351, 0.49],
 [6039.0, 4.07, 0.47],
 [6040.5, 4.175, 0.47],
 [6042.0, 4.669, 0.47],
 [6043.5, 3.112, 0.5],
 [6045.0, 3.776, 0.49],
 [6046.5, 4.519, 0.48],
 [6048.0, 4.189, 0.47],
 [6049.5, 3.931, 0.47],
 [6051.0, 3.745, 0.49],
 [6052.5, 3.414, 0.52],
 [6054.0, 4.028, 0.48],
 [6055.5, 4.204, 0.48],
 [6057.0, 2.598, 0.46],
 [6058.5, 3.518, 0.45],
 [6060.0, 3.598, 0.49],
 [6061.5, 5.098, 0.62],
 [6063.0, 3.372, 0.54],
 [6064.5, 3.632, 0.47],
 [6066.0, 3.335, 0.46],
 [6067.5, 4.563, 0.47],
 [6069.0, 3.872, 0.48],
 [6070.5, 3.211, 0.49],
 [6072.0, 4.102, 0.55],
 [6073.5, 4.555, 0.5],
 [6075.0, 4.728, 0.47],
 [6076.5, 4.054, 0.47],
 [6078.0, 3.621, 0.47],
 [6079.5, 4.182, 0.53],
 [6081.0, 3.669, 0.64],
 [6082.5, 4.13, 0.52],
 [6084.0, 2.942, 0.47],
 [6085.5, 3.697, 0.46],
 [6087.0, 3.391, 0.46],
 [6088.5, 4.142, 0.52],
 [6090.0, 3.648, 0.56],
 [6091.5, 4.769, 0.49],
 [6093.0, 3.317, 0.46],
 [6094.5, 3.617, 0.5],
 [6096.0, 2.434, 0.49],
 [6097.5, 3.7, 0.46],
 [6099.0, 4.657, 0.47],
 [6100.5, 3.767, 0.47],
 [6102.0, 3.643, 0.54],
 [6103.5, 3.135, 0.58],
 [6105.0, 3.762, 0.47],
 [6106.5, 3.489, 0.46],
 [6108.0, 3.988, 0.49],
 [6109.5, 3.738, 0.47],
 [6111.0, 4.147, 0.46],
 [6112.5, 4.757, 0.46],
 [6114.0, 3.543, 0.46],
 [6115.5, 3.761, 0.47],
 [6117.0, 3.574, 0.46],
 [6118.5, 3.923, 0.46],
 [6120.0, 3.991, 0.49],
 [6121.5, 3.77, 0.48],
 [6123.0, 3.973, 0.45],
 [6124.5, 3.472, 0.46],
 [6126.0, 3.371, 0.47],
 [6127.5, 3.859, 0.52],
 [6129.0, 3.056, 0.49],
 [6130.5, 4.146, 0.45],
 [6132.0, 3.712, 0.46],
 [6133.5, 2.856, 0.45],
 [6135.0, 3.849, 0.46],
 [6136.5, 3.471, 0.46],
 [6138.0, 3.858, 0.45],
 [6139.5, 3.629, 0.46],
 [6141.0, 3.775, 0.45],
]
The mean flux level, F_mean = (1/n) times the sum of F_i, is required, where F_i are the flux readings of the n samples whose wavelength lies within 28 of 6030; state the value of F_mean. 3.90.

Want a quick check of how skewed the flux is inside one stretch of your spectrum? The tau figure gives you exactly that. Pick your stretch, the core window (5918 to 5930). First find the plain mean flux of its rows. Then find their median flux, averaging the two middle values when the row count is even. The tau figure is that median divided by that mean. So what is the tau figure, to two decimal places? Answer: 0.99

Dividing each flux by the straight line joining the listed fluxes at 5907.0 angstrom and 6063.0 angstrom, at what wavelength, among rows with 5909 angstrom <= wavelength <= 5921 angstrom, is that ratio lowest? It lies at 5911.5 angstrom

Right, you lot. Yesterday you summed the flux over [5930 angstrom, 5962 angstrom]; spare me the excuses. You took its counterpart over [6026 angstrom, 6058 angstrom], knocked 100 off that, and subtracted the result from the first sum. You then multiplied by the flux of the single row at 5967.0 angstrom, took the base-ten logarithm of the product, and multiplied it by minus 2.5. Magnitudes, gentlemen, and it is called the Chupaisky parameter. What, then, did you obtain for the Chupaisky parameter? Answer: -6.40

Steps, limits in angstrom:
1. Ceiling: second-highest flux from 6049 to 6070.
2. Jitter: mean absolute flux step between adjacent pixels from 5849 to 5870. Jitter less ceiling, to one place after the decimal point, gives -4.1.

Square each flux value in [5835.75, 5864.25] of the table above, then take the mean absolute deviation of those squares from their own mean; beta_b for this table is 3.5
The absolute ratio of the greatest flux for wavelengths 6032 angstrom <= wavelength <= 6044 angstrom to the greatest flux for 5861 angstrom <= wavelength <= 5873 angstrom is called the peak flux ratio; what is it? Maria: 1.00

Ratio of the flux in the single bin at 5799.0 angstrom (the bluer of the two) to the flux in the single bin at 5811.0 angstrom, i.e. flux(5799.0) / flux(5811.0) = 0.88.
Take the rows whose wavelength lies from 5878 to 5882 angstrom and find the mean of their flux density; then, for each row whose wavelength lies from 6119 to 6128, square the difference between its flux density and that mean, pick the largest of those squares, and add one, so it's 1.21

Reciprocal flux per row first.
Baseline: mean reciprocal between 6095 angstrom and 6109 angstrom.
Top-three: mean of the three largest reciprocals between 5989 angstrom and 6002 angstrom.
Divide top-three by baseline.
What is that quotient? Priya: 1.11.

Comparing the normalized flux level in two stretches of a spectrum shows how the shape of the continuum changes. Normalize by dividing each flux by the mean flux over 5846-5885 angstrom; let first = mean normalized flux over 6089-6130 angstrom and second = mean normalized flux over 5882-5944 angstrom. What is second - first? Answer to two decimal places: 0.02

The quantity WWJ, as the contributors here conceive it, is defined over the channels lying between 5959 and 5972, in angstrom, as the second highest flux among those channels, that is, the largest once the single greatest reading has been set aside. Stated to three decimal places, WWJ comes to 4.015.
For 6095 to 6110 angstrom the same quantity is 3.988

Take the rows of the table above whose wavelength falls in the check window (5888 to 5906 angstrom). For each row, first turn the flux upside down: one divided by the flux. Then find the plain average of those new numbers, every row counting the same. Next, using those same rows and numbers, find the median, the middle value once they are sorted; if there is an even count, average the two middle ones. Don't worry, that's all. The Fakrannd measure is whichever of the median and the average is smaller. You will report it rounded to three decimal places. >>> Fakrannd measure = 0.263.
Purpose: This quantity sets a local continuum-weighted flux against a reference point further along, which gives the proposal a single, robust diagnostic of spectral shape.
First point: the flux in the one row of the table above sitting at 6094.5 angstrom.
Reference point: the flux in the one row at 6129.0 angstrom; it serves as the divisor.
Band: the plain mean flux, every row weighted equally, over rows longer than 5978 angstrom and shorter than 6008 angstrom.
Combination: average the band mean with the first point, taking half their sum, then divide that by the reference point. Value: 1.20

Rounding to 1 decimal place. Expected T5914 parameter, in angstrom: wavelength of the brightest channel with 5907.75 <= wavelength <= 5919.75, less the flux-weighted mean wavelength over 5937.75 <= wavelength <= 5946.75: -32.2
